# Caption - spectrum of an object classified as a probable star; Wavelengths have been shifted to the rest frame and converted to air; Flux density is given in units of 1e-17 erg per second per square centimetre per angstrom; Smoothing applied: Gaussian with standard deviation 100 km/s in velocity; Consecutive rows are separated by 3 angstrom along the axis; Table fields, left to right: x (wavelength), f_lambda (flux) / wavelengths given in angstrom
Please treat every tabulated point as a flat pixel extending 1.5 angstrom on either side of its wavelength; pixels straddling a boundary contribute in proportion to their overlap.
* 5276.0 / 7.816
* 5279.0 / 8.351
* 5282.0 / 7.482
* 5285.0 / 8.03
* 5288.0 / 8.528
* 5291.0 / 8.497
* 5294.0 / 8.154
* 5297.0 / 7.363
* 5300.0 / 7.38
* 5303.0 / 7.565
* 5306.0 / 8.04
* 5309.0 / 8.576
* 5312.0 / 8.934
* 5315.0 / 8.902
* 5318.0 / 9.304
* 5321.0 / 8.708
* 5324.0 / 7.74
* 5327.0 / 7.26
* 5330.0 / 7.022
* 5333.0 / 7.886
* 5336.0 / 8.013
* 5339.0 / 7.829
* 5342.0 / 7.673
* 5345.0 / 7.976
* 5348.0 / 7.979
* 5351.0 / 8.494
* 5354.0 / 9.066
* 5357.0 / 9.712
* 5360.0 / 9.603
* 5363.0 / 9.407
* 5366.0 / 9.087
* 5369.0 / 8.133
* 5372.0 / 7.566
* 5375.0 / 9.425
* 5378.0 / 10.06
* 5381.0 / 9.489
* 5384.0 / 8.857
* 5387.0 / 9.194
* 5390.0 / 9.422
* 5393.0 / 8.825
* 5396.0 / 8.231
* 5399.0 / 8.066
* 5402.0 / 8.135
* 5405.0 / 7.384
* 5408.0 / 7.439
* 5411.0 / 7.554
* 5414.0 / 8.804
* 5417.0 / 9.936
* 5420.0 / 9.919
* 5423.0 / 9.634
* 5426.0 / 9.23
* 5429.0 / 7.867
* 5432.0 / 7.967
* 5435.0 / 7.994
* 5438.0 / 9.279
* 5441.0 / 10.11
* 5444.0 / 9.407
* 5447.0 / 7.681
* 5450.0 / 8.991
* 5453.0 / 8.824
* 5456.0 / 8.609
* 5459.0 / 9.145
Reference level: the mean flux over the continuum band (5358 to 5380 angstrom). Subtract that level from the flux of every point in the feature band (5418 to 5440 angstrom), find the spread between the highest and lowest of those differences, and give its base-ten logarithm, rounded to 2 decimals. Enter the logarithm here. 0.31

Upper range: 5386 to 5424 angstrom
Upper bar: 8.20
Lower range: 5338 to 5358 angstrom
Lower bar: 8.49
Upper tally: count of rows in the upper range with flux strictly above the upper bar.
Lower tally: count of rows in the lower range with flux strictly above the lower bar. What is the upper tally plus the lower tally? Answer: 11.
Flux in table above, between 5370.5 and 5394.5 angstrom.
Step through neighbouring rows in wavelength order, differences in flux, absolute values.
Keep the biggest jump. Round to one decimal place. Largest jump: 1.9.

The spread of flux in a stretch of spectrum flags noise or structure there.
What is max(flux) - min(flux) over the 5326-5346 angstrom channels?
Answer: 0.99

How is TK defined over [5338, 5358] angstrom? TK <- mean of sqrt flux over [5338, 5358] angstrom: 2.89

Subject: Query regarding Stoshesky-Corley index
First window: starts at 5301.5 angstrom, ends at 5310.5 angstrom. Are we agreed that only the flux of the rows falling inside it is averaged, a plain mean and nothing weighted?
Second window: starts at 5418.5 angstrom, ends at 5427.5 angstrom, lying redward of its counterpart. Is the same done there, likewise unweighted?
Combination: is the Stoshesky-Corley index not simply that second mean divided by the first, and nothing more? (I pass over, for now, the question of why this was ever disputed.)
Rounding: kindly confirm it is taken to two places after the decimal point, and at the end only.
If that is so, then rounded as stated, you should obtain 1.19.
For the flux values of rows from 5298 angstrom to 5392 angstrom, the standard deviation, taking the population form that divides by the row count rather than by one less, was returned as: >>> 0.82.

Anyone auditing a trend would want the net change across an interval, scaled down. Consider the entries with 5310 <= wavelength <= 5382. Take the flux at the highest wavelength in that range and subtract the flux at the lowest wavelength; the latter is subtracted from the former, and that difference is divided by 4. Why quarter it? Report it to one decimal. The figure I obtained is 0.1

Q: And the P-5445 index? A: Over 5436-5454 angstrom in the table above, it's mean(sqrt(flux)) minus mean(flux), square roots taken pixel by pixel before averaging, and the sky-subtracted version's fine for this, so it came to -6.0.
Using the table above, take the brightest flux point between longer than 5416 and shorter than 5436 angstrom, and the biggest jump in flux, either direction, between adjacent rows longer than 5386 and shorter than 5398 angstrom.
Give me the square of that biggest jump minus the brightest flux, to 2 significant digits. -9.6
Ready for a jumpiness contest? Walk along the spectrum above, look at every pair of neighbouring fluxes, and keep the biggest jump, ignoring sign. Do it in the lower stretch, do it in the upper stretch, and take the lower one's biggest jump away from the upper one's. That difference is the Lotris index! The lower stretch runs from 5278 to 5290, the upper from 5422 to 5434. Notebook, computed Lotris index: 0.5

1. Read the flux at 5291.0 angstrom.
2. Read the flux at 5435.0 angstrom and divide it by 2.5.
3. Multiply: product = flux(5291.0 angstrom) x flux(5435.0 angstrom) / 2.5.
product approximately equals 27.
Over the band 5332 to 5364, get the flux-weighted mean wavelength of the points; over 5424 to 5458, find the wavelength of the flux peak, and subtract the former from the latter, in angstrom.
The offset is 92.3 angstrom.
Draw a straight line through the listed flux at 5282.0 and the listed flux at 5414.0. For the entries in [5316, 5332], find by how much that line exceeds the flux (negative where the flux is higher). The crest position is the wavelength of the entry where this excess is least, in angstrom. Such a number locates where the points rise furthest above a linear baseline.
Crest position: 5318.0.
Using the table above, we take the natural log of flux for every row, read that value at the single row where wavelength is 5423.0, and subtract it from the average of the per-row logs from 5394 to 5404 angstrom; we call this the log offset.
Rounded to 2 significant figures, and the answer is -0.17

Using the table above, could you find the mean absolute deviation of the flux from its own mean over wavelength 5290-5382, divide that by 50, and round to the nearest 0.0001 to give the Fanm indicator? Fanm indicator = 0.0143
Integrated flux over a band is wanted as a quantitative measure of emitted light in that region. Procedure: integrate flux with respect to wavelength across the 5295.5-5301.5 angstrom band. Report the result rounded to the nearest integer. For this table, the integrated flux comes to 44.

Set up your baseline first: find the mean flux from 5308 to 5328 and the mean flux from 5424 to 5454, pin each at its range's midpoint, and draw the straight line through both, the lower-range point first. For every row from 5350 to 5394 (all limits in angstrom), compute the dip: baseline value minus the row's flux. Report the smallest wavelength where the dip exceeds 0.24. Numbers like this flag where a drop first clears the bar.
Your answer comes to 5369.0 angstrom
